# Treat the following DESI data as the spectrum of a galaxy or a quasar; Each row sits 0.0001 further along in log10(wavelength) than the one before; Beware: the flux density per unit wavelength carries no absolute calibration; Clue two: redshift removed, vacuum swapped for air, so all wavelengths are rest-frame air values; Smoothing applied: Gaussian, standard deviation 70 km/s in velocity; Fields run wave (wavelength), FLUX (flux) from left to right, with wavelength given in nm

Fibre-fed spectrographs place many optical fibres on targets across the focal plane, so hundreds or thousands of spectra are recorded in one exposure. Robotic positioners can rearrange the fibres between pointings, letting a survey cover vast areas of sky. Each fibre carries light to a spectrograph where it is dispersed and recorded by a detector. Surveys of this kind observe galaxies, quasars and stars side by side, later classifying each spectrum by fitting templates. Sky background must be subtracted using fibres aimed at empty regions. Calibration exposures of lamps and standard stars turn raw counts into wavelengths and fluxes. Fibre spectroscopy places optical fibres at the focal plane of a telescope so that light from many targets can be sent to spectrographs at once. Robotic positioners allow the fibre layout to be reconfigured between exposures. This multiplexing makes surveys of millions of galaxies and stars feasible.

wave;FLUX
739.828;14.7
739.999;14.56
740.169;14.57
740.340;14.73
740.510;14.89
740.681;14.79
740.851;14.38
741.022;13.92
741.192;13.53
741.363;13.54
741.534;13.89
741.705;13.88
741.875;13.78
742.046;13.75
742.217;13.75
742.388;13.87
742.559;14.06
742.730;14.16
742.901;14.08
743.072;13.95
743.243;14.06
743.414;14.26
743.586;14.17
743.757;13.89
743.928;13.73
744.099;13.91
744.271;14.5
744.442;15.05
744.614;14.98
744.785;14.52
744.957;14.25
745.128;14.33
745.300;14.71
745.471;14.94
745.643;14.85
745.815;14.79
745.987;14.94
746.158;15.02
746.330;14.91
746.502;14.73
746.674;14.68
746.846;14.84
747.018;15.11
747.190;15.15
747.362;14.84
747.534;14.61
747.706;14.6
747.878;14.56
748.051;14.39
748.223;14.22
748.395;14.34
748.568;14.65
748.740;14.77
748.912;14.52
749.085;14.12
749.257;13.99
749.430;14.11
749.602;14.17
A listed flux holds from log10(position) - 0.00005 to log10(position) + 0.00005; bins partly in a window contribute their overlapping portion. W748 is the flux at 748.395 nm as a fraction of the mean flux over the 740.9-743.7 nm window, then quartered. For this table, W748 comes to 0.258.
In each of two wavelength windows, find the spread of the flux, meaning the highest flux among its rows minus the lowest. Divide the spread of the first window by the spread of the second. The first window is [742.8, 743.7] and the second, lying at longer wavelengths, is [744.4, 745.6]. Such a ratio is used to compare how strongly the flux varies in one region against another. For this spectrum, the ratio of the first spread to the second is 0.4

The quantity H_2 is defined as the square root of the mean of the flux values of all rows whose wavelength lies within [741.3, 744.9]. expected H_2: 3.75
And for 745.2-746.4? 3.86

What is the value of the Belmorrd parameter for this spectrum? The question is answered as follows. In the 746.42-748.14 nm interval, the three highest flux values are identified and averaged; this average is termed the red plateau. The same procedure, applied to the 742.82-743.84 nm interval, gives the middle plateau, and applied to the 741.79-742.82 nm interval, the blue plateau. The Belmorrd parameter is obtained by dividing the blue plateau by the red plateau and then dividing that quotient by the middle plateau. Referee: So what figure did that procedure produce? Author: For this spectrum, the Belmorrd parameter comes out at 0.0659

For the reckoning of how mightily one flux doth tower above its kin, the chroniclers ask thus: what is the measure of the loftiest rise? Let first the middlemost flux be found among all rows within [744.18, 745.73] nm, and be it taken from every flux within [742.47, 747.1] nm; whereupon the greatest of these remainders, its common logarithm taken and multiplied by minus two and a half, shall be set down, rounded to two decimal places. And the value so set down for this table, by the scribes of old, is 0.99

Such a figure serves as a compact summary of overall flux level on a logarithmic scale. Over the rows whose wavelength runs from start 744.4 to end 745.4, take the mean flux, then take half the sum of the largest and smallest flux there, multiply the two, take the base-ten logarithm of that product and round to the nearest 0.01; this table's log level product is 2.33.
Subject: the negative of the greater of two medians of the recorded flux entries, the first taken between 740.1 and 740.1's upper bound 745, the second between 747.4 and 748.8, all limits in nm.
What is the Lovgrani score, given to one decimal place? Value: -14.6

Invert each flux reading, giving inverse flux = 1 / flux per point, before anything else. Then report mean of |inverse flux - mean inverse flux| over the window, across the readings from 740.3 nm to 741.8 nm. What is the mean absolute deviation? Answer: 0.0023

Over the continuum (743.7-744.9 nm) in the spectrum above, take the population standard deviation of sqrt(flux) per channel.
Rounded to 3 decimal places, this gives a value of 0.065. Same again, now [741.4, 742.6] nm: 0.014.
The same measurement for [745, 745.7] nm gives 0.030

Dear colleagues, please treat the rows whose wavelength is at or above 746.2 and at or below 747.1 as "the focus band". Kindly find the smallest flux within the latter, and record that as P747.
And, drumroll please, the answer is 14.68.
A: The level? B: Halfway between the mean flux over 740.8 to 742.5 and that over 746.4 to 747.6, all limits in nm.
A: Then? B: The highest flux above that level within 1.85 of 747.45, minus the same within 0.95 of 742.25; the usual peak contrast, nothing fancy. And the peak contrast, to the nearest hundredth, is 0.99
